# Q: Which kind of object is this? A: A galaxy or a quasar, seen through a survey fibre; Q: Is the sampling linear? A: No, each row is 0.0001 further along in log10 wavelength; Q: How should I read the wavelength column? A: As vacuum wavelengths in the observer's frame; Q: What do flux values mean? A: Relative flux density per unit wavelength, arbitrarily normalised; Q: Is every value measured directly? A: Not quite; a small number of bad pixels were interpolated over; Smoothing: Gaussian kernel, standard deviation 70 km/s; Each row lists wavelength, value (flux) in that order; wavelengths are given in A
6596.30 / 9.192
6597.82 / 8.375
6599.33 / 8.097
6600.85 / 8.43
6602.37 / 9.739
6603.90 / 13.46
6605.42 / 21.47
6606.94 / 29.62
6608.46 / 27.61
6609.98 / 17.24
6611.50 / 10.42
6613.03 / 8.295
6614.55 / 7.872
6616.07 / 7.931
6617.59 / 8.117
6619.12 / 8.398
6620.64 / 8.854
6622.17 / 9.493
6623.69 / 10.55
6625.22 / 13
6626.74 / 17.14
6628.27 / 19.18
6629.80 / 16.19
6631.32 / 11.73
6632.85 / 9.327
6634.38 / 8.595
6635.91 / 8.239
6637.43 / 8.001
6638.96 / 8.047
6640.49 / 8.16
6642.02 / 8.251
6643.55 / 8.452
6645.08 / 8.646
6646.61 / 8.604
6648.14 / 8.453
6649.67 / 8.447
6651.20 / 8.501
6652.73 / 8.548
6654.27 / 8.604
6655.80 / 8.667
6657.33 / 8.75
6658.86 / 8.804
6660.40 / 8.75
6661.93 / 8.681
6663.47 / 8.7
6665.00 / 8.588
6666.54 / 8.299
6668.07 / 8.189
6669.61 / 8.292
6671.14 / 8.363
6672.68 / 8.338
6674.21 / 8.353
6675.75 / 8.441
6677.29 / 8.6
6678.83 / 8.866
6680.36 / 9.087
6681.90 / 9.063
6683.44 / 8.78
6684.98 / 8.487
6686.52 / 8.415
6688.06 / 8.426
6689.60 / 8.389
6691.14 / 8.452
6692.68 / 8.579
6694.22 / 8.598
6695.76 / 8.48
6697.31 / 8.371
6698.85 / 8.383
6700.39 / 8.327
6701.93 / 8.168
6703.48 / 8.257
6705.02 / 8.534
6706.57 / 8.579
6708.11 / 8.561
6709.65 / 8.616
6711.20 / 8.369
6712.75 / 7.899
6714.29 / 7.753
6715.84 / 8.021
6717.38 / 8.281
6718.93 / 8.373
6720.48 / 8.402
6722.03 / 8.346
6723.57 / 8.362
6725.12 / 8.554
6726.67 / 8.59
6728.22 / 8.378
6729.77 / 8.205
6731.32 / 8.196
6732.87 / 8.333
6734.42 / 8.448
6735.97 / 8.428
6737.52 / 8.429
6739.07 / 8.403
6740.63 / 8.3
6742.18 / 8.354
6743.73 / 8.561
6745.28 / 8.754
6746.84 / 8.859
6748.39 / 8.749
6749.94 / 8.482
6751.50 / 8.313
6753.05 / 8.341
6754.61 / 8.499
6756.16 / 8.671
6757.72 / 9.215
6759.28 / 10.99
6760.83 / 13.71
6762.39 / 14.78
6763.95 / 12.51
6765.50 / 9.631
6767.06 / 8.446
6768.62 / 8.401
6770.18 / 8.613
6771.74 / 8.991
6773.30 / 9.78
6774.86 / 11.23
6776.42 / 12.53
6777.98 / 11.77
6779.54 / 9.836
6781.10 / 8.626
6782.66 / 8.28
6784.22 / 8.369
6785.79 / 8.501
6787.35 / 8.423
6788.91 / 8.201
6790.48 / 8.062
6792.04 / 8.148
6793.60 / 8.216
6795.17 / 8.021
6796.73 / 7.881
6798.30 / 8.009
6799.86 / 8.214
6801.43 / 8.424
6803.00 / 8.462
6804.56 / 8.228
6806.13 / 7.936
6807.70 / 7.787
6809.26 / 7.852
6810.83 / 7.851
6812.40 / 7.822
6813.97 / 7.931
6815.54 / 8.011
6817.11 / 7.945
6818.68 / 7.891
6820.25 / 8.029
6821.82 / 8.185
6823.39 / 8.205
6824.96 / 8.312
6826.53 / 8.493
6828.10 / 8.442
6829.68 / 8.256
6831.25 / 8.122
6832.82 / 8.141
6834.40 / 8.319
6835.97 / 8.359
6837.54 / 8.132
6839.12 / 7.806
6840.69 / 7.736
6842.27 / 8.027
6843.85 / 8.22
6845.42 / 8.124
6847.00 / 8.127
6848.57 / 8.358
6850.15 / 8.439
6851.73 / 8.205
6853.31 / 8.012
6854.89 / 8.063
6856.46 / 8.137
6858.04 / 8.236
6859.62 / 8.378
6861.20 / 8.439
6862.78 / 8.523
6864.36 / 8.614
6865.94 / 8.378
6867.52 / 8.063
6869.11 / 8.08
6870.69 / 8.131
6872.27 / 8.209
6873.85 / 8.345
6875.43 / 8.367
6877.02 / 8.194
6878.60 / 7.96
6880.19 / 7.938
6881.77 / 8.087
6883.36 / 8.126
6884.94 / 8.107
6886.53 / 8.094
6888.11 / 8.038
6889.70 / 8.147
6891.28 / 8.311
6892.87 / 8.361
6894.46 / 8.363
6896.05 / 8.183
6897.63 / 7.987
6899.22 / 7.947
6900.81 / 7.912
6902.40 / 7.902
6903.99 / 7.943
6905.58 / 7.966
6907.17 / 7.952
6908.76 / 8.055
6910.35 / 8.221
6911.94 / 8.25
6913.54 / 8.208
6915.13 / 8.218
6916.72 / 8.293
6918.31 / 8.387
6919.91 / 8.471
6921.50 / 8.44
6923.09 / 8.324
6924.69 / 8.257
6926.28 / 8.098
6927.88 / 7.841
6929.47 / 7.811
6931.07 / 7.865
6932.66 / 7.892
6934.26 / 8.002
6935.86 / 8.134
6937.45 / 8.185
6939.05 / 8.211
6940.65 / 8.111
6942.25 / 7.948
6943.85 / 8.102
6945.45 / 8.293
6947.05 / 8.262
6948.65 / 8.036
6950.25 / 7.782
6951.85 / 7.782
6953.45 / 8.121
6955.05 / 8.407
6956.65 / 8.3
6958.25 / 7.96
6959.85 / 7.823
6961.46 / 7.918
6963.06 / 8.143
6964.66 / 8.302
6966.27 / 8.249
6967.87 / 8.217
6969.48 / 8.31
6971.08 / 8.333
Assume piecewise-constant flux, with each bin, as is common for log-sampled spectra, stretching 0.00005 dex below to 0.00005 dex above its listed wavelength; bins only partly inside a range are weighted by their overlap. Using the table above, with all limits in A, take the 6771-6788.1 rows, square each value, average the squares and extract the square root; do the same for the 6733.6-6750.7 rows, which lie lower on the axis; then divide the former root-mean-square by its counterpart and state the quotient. 1.15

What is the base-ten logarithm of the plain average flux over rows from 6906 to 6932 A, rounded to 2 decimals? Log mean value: 0.91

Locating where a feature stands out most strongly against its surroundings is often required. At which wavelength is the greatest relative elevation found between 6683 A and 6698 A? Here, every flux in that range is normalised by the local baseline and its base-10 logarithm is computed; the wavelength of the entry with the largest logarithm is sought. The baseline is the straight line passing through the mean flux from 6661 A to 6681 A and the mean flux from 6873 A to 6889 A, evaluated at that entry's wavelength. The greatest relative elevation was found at 6683.44 A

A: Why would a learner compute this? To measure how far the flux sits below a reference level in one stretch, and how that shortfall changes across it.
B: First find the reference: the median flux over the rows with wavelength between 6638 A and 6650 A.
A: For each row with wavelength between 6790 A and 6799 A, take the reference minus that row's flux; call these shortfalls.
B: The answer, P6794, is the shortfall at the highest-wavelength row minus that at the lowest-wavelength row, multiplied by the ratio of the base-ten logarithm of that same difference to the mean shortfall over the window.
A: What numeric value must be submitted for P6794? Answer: -0.2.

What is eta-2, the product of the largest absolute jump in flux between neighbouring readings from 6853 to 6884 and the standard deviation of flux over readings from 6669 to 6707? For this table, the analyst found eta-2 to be 0.07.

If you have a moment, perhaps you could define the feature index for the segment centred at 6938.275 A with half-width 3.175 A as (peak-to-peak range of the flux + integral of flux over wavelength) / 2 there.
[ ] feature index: 26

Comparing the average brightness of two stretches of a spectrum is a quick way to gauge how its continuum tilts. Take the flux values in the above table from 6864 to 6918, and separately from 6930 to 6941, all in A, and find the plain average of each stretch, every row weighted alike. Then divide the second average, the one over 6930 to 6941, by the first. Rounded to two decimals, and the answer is 0.99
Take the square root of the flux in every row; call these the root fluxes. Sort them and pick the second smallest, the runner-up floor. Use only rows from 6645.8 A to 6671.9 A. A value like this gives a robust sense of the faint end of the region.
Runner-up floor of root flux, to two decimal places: 2.88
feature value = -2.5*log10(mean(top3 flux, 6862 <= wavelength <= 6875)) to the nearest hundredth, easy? -2.32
